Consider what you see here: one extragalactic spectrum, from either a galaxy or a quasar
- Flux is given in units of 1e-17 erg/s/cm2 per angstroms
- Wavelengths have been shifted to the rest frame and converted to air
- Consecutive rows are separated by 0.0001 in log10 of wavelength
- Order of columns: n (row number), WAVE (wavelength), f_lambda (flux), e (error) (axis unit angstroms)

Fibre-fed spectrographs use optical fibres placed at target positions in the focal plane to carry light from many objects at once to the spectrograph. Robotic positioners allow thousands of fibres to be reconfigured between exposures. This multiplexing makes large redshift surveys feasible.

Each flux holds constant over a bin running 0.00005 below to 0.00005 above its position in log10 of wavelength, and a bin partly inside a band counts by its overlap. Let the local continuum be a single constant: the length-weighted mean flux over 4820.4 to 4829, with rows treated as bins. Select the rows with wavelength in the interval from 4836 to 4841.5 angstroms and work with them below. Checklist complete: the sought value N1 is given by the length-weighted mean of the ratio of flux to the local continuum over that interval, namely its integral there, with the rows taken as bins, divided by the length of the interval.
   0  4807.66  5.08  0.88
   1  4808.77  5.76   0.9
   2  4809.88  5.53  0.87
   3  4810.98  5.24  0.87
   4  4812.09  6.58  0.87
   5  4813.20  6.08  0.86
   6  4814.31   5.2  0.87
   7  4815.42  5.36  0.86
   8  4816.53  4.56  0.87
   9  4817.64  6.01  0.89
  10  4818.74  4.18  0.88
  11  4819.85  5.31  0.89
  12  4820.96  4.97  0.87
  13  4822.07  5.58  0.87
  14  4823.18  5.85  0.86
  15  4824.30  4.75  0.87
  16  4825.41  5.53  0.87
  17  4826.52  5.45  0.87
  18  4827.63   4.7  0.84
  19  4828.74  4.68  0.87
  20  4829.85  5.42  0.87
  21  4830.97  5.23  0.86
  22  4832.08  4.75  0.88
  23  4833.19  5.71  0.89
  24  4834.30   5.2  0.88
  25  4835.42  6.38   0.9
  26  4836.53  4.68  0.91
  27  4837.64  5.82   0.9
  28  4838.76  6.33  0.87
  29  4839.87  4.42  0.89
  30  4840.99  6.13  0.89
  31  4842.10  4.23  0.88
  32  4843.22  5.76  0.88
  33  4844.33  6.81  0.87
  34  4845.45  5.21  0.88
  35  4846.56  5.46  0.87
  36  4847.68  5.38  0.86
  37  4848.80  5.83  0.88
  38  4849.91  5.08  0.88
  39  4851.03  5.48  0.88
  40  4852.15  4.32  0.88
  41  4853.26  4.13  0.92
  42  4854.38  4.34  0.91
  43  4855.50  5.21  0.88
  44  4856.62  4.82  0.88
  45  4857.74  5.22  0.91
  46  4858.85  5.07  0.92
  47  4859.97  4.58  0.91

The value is 1.05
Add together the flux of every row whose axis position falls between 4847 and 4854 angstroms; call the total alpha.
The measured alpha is 30.2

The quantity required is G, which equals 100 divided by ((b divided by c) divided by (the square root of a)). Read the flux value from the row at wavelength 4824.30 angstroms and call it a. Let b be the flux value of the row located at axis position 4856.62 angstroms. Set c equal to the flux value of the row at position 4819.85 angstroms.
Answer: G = 240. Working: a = 4.75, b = 4.82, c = 5.31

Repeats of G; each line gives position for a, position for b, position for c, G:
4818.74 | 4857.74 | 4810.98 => 205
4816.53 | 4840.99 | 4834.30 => 181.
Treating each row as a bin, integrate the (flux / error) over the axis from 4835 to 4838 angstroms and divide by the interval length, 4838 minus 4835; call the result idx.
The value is 6.19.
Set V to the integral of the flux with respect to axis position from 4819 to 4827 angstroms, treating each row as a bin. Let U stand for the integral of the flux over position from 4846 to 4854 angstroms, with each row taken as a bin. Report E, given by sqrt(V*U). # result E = 41.5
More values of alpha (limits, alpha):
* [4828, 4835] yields 31.0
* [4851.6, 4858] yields 28.0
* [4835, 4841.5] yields 33.8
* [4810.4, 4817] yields 33.0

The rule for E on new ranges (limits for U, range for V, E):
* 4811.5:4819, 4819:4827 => 41.7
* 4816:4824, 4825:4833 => 41.3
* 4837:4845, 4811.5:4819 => 43.0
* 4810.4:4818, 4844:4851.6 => 42.3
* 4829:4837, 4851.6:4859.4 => 39.7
